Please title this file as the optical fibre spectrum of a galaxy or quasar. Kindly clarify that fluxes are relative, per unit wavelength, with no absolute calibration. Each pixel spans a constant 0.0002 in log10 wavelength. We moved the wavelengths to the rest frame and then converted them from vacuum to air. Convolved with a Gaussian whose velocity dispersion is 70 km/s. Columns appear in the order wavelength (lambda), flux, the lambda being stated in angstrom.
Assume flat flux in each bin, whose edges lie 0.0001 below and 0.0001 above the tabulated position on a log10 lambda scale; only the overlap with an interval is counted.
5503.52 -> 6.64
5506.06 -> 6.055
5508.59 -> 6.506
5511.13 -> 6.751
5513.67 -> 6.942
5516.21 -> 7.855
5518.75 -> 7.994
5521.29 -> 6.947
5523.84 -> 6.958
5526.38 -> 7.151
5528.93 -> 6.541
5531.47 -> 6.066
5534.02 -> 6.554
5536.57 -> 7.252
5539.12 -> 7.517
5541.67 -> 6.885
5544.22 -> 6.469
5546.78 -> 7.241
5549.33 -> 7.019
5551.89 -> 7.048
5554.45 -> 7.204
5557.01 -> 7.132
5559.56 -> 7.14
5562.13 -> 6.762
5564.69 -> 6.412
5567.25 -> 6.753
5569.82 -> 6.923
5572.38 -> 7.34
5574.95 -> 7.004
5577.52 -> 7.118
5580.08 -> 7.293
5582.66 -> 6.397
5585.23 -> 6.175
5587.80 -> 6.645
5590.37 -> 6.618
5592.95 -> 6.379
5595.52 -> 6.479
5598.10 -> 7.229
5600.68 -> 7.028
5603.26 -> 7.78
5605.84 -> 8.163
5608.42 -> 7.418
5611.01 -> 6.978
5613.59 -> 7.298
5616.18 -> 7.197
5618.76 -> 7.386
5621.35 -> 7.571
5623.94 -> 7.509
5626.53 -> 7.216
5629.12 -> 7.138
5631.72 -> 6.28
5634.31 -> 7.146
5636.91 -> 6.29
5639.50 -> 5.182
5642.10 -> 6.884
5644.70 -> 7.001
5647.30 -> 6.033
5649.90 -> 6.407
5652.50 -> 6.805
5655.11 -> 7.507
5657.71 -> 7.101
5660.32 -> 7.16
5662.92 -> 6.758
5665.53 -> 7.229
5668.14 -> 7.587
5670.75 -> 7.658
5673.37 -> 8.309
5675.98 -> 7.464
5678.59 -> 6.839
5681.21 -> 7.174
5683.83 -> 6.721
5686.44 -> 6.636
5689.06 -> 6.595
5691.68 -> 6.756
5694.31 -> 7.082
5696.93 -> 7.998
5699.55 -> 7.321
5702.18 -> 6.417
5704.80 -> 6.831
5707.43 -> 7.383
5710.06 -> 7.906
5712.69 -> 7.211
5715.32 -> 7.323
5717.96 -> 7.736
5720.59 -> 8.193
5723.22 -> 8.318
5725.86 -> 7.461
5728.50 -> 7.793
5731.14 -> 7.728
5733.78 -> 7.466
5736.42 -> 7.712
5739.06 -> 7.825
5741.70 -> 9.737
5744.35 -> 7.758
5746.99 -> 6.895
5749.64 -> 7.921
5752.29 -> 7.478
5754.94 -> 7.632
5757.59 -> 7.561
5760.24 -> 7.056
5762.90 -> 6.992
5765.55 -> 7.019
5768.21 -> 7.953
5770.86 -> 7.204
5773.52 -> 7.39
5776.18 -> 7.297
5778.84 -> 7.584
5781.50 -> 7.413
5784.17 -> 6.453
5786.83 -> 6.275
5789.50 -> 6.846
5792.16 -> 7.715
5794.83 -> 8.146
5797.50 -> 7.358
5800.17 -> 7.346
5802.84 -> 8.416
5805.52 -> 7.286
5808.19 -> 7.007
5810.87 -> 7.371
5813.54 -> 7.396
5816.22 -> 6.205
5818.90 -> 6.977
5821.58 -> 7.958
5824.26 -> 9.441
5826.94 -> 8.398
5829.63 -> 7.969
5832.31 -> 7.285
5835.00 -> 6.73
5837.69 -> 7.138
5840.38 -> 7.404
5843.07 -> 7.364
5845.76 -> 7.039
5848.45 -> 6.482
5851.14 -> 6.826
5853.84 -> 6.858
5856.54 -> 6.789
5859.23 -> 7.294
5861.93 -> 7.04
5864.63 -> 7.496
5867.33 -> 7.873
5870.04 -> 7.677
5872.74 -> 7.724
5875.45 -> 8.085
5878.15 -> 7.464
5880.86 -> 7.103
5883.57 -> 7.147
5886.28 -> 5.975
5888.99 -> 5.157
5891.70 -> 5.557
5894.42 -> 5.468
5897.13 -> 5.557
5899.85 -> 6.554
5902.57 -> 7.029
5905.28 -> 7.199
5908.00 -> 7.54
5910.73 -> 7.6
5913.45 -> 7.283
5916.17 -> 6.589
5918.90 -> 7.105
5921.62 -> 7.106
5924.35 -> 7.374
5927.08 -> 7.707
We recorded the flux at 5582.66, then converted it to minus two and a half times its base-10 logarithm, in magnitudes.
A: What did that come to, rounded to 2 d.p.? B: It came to -2.01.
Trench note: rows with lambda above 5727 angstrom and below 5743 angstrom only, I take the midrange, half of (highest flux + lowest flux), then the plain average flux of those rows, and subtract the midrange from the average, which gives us -0.56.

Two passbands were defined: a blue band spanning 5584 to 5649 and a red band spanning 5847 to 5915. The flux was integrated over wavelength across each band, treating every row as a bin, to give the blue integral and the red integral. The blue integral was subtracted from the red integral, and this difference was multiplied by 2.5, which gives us 51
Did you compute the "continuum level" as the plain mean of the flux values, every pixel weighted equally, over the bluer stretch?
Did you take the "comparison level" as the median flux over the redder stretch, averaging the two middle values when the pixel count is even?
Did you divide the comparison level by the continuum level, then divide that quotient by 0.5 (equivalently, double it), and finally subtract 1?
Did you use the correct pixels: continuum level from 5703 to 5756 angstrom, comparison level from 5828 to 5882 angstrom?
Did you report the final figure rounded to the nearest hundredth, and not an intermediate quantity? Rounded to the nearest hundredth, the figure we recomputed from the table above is 0.89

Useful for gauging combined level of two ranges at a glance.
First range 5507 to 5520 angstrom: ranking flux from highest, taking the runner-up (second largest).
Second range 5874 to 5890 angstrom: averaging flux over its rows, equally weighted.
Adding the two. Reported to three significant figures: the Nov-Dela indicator 14.7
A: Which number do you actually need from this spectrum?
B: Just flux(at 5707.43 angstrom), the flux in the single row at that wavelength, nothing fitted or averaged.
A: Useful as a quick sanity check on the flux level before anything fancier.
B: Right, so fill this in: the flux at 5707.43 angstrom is 7.383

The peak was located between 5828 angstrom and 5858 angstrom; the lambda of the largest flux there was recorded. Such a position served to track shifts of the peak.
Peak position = 5829.63 angstrom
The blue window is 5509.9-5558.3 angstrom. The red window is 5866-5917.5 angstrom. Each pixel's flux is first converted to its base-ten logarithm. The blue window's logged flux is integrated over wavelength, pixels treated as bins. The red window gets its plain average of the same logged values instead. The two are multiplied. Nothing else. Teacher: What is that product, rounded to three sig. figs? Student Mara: 34.1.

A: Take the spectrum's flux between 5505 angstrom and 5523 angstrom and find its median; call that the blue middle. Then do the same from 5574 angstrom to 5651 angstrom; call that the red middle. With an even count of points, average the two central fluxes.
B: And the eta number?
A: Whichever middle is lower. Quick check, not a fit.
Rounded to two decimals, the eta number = 6.94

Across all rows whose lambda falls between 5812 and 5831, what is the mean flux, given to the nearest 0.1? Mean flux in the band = 7.8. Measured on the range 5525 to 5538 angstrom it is 6.7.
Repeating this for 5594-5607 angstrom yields 7.3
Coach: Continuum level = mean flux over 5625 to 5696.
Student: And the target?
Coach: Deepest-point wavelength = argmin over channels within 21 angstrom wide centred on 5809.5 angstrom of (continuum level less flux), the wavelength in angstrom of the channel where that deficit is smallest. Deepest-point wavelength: 5802.84 angstrom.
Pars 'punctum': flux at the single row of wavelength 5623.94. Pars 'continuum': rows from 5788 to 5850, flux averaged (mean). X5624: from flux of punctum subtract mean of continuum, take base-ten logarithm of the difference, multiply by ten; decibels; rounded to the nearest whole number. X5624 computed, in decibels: -12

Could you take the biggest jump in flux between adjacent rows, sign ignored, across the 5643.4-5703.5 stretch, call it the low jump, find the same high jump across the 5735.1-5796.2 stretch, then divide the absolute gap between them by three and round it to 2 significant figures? 0.34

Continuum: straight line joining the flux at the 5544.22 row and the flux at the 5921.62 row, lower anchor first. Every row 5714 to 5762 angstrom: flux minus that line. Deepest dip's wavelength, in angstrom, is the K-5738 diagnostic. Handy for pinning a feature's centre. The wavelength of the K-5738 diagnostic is 5746.99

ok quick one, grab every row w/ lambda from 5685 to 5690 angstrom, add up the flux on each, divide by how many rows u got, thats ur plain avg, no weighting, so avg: 6.6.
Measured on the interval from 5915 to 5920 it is 6.8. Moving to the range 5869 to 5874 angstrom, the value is 7.7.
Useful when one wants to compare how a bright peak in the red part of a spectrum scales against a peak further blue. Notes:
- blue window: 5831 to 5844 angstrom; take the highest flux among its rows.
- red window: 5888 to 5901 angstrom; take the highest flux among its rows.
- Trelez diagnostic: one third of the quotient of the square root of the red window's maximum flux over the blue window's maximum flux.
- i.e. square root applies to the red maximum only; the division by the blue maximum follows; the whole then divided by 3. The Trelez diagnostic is 0.115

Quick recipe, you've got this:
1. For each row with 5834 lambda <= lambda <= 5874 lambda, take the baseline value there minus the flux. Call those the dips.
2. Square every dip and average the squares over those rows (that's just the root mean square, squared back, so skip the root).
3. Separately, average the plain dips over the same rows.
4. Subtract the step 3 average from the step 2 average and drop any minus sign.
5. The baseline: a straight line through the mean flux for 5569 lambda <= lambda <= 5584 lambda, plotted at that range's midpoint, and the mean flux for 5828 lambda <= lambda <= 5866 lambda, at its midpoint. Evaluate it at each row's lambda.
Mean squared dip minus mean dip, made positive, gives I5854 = 0.21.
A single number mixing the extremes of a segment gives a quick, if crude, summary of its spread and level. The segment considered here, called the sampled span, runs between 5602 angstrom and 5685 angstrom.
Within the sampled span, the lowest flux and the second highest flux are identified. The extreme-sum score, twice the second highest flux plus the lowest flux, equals 21.5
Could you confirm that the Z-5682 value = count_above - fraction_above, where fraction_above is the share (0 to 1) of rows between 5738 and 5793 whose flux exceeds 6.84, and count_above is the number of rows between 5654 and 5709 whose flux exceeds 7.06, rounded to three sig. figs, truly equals 12.1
